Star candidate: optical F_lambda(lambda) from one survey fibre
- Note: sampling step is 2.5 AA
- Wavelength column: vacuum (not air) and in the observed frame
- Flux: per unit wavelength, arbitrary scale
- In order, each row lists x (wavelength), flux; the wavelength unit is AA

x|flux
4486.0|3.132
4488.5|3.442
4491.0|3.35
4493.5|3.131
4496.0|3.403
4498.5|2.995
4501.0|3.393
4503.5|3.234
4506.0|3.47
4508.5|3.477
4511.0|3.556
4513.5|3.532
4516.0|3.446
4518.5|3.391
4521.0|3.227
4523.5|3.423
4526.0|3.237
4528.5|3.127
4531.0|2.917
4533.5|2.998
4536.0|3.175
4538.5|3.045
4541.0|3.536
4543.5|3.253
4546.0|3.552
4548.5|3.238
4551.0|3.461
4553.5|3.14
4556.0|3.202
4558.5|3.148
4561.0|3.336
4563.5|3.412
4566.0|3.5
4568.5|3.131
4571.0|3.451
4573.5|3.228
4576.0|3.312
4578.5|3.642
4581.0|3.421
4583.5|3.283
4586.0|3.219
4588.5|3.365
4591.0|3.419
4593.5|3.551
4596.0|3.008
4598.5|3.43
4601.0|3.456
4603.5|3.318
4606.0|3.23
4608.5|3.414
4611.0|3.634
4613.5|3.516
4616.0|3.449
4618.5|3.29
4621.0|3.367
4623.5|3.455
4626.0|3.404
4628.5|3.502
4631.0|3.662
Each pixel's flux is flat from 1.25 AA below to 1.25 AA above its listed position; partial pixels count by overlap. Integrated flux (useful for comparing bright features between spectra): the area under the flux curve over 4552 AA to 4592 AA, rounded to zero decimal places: 133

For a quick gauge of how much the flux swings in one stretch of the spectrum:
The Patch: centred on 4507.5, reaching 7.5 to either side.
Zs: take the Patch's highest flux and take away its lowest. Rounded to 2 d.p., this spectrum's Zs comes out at 0.32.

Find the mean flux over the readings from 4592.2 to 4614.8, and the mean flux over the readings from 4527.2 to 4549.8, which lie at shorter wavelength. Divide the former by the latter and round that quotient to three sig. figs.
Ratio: 1.06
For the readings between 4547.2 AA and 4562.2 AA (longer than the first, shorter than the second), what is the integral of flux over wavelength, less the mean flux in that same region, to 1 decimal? 45.6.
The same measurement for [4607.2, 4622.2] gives 48.2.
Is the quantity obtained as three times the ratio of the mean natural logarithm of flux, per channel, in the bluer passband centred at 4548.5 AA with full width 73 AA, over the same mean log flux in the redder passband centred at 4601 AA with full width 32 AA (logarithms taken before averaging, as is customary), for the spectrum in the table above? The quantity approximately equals 2.94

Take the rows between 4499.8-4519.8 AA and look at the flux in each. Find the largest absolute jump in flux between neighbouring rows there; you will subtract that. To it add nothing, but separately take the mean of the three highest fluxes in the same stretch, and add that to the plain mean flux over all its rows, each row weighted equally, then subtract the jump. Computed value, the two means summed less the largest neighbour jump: 6.72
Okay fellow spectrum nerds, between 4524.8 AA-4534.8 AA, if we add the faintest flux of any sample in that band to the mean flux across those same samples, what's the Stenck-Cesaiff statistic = 6.0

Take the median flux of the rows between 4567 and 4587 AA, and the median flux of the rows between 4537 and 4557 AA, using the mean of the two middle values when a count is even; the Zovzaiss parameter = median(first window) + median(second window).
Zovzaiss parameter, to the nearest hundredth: 6.54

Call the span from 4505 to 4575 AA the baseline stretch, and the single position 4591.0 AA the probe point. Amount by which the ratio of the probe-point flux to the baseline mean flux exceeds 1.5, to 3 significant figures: -0.466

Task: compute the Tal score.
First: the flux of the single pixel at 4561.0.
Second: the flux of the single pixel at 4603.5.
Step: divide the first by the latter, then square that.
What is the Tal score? 1.01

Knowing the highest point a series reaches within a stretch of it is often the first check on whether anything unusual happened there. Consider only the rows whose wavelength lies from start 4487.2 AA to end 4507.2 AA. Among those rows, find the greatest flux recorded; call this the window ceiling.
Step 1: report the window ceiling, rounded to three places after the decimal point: 3.470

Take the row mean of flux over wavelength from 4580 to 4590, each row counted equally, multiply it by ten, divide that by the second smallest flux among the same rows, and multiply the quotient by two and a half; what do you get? 25.3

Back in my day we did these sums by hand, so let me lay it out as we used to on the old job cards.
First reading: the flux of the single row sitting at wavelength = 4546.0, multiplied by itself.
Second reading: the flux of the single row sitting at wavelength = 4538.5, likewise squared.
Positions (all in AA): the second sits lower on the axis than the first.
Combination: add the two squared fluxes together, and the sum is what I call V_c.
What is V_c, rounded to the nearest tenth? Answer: 21.9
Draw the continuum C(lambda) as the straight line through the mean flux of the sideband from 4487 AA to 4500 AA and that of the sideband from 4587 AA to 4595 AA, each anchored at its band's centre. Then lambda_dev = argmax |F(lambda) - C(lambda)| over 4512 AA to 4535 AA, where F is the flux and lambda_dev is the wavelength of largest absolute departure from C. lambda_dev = 4531.0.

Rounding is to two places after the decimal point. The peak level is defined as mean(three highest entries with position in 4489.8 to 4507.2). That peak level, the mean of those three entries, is 3.42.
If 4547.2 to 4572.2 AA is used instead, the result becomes 3.47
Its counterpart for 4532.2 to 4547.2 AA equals 3.45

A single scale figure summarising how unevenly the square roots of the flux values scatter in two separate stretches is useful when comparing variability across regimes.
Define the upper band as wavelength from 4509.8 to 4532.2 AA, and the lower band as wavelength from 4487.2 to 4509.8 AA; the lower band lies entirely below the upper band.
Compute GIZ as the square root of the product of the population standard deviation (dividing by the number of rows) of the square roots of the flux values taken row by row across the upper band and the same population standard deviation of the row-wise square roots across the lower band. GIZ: 0.049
